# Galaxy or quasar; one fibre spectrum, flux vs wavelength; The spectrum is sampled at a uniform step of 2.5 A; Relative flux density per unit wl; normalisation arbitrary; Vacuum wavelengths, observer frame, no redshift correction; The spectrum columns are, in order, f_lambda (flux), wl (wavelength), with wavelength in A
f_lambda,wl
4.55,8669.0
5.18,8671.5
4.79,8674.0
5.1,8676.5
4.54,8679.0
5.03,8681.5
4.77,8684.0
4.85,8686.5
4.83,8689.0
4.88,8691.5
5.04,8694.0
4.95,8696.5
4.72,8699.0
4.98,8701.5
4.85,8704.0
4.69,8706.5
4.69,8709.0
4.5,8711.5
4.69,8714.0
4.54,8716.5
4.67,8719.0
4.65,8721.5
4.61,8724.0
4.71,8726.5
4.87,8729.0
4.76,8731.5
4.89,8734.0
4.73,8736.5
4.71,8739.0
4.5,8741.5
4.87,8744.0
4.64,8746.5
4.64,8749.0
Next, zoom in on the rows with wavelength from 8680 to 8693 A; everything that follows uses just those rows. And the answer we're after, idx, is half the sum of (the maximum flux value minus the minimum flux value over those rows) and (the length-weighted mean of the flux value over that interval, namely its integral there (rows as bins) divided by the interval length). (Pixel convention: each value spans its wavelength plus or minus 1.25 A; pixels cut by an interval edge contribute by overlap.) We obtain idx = 2.56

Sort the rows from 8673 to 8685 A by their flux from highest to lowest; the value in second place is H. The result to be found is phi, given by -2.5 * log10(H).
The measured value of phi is -1.75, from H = 5.03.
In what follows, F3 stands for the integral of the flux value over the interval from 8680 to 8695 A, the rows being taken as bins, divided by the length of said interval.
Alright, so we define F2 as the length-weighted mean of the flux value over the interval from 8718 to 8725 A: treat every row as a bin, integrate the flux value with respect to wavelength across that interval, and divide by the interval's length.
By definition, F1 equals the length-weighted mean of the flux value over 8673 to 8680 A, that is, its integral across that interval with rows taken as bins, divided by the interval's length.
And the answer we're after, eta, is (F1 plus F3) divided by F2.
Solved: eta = 2.09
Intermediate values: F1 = 4.82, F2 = 4.64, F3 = 4.89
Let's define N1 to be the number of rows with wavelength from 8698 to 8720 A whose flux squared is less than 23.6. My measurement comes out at 8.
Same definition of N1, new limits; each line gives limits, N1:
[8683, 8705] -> 5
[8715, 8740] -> 8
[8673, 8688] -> 4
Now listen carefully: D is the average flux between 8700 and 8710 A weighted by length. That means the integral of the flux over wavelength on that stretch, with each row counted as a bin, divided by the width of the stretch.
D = 4.80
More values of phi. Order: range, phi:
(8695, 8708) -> -1.74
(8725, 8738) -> -1.72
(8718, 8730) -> -1.68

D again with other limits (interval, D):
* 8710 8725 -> 4.61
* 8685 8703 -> 4.89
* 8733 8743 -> 4.71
